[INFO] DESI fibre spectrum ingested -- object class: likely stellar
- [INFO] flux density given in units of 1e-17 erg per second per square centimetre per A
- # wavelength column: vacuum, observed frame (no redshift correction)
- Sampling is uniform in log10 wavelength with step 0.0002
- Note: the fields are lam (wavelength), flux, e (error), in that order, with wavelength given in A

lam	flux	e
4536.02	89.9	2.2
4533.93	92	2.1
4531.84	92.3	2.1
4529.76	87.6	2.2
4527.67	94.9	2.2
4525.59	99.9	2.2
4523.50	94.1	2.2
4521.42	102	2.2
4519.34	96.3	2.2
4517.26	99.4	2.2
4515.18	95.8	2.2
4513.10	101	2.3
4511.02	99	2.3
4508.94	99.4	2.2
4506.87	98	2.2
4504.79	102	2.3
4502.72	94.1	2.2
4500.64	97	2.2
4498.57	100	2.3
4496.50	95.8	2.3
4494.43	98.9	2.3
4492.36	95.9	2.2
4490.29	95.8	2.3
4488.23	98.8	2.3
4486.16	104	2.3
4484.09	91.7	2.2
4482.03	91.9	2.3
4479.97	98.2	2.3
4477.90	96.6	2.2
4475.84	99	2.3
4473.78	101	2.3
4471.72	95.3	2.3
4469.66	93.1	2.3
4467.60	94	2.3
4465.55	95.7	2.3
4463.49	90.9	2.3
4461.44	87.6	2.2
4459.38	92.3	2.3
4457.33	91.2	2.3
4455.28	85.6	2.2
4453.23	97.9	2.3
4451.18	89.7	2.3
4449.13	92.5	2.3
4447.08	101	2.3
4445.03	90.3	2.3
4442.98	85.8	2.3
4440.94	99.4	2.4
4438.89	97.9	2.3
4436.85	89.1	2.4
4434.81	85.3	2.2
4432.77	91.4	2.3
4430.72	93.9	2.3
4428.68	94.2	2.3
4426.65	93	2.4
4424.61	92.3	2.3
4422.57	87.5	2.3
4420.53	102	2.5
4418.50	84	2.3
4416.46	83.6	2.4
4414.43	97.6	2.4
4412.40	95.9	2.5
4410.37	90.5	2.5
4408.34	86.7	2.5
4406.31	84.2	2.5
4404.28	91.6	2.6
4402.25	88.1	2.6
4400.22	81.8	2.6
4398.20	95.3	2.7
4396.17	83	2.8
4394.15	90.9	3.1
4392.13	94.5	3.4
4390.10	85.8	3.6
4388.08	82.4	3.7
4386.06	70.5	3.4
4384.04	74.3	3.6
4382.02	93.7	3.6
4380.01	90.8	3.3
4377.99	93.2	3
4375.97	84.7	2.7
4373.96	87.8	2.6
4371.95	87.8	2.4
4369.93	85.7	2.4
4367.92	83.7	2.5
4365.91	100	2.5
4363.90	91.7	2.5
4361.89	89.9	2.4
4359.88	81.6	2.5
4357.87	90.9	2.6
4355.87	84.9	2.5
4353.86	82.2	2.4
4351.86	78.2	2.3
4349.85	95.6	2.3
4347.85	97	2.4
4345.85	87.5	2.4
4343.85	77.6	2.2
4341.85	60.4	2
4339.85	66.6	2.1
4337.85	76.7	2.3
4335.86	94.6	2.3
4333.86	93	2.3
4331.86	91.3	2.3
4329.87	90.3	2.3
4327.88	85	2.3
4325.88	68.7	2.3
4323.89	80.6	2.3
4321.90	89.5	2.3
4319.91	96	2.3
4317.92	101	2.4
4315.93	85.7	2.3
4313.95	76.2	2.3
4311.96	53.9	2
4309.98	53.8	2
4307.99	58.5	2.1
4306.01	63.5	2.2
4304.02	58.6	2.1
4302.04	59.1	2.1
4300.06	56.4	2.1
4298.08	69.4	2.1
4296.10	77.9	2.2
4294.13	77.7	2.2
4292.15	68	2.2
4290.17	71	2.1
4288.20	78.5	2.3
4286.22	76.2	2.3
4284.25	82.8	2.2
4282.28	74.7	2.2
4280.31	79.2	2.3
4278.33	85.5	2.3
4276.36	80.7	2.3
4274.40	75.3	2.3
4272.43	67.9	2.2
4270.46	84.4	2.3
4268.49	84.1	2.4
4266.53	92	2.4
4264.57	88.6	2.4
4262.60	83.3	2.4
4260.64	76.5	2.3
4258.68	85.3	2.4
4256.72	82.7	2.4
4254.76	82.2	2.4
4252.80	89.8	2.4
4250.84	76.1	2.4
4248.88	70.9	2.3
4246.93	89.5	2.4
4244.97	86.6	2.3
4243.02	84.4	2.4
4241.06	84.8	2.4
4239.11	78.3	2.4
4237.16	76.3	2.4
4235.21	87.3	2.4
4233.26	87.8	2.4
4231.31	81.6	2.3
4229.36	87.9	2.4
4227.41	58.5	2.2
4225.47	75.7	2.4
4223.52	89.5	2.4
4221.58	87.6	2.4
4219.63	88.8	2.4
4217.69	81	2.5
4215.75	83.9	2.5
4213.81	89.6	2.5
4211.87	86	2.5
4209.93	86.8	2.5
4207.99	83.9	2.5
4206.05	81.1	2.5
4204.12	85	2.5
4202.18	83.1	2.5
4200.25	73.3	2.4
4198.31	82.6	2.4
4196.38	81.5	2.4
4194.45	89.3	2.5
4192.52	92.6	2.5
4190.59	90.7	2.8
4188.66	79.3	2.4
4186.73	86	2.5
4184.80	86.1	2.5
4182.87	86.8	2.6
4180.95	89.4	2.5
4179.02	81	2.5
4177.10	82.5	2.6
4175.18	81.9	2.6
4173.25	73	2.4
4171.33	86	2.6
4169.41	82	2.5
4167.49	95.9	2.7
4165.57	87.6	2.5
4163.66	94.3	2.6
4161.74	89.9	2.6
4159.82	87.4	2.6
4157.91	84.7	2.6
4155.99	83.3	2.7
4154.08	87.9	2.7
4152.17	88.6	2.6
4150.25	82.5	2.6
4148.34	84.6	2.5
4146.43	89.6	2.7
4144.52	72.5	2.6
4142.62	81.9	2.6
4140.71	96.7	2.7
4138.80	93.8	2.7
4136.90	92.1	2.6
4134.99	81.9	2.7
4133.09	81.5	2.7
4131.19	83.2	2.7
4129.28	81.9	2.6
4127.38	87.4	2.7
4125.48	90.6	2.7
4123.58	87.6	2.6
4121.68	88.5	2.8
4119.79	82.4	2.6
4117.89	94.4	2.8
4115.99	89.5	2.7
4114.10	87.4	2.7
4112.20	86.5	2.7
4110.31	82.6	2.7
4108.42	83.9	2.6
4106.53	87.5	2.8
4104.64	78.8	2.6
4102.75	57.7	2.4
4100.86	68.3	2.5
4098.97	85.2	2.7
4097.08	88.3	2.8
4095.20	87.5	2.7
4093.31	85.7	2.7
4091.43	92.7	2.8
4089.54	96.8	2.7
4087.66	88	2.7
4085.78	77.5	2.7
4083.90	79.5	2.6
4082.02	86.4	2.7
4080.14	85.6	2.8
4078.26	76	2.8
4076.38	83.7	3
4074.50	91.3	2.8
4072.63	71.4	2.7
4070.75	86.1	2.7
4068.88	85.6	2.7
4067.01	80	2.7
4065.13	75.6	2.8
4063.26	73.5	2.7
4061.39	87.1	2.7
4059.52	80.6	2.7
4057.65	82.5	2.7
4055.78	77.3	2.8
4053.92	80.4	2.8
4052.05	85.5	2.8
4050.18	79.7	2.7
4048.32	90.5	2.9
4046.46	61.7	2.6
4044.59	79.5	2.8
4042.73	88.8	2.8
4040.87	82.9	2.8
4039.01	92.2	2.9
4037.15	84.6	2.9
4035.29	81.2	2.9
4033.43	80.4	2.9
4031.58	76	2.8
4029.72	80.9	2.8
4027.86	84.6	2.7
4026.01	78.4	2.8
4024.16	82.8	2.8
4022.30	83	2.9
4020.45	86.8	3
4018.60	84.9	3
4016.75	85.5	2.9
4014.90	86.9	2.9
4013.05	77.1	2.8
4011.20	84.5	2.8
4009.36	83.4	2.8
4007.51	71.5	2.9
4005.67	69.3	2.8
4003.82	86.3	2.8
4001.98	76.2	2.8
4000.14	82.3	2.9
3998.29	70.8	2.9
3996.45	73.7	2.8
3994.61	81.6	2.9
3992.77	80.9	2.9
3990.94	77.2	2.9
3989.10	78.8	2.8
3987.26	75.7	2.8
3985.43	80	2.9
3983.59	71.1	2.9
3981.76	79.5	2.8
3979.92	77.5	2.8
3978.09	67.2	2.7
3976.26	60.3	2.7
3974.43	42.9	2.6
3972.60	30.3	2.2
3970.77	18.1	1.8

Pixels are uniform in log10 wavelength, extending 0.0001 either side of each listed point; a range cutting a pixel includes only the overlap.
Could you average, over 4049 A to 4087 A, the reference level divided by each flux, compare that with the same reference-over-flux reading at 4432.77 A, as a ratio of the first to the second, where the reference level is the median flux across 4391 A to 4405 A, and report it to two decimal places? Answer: 1.13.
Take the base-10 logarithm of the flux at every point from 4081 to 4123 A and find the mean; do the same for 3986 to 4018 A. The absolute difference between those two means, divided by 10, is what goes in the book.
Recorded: 0.0027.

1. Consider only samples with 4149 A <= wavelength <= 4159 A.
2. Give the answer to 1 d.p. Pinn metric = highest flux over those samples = 88.6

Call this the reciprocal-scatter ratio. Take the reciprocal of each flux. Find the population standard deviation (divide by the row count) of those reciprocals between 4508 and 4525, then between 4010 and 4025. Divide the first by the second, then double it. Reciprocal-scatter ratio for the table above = 1.2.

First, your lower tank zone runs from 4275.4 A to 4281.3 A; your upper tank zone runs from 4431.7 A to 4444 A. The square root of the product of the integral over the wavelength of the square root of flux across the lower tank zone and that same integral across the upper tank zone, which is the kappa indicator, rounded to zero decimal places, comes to 79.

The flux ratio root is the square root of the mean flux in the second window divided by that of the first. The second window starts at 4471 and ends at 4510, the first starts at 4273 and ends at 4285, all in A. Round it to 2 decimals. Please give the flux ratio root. 1.11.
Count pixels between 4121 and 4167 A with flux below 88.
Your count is 15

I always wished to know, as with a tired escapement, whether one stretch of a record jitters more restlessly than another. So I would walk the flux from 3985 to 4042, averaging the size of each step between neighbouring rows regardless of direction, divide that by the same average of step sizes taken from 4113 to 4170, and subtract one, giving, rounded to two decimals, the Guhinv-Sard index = -0.04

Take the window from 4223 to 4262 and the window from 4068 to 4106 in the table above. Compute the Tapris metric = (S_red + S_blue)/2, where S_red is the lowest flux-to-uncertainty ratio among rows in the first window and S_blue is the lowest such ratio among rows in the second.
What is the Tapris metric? 25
